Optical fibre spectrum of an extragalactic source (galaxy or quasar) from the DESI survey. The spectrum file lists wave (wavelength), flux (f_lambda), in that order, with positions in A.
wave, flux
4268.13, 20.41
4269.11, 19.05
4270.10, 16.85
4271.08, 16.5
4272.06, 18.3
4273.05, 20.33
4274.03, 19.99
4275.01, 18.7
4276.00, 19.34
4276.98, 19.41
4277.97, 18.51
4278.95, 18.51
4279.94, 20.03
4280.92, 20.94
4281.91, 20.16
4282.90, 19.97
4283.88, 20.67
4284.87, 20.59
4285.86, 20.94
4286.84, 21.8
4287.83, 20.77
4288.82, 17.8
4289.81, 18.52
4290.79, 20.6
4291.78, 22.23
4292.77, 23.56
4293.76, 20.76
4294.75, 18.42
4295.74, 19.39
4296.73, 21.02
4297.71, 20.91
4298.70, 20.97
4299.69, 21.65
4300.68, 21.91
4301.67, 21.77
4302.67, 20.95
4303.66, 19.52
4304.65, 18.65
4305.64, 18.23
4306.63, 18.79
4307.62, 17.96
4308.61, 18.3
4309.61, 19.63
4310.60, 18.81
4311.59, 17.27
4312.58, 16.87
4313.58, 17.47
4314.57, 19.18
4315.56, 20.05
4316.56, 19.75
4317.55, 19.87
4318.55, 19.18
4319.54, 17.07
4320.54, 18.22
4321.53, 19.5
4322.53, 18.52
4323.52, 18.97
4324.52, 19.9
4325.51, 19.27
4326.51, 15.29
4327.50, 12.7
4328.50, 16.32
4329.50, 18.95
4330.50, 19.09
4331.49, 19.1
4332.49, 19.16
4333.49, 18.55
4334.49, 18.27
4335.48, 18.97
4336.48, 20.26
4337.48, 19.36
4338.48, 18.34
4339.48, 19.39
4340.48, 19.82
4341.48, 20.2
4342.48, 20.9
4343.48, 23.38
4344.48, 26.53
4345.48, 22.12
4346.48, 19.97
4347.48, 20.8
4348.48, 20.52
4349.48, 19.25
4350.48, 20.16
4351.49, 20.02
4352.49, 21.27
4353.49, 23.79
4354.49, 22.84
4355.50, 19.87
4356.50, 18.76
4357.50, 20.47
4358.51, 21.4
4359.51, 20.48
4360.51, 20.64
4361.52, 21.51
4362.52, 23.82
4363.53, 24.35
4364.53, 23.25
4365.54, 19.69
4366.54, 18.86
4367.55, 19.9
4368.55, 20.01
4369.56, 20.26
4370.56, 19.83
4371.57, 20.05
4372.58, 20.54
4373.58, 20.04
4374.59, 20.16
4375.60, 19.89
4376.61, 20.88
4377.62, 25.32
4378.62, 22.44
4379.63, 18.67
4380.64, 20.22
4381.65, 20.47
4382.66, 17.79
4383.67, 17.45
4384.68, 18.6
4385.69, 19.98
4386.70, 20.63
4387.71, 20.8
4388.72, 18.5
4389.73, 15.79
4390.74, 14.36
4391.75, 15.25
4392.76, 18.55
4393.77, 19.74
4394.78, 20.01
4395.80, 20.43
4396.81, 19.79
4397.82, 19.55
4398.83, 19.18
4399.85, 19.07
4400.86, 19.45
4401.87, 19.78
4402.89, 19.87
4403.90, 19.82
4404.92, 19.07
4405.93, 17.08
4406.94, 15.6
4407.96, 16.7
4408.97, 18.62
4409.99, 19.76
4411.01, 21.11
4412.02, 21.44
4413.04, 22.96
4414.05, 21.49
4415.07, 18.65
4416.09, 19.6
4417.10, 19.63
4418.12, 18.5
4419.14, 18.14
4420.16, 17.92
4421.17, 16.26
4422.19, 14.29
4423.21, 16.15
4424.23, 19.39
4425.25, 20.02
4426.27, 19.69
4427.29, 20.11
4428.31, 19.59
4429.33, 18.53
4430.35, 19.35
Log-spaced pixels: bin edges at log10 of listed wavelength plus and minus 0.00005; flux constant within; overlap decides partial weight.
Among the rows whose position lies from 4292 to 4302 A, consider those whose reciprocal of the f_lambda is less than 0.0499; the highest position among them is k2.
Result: 4301.67 A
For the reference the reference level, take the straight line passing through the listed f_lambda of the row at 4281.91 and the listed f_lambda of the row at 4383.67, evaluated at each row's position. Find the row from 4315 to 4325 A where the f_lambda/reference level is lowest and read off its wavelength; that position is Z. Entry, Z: 4319.54 A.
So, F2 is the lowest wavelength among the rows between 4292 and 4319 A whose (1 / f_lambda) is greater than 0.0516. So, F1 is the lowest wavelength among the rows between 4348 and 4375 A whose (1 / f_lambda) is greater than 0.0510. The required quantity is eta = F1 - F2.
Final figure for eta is 54.7 A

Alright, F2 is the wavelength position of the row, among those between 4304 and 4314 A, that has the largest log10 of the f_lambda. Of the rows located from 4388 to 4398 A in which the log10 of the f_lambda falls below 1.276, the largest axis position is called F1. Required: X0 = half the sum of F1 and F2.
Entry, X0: 4351.2 A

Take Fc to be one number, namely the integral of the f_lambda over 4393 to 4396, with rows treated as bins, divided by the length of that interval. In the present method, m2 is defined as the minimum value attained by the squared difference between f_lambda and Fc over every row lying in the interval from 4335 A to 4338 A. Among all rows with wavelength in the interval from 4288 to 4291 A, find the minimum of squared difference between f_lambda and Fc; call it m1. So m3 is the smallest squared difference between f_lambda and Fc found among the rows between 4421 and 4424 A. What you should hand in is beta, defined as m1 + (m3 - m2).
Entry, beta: 13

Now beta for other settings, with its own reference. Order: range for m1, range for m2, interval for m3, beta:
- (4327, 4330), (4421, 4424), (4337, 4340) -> -12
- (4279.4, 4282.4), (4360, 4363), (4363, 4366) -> -1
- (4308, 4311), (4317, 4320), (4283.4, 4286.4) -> 1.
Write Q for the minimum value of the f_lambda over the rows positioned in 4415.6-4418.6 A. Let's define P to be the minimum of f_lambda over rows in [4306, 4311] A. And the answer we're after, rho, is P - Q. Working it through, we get -0.5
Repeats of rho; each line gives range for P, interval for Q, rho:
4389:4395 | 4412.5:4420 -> -3.8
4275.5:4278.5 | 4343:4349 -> -1.5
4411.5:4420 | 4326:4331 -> 5.4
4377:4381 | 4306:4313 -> 1.8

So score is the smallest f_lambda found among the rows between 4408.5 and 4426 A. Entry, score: 14.29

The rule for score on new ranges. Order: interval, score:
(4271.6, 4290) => 17.8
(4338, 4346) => 18.34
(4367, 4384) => 17.45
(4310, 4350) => 12.7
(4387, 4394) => 14.36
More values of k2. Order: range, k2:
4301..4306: 4302.67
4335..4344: 4343.48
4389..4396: 4395.80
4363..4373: 4372.58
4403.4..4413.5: 4413.04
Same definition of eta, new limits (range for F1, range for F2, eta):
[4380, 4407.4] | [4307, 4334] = 75.0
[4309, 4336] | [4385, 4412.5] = -78.1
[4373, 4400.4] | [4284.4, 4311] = 90.8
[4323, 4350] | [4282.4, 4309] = 34.7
